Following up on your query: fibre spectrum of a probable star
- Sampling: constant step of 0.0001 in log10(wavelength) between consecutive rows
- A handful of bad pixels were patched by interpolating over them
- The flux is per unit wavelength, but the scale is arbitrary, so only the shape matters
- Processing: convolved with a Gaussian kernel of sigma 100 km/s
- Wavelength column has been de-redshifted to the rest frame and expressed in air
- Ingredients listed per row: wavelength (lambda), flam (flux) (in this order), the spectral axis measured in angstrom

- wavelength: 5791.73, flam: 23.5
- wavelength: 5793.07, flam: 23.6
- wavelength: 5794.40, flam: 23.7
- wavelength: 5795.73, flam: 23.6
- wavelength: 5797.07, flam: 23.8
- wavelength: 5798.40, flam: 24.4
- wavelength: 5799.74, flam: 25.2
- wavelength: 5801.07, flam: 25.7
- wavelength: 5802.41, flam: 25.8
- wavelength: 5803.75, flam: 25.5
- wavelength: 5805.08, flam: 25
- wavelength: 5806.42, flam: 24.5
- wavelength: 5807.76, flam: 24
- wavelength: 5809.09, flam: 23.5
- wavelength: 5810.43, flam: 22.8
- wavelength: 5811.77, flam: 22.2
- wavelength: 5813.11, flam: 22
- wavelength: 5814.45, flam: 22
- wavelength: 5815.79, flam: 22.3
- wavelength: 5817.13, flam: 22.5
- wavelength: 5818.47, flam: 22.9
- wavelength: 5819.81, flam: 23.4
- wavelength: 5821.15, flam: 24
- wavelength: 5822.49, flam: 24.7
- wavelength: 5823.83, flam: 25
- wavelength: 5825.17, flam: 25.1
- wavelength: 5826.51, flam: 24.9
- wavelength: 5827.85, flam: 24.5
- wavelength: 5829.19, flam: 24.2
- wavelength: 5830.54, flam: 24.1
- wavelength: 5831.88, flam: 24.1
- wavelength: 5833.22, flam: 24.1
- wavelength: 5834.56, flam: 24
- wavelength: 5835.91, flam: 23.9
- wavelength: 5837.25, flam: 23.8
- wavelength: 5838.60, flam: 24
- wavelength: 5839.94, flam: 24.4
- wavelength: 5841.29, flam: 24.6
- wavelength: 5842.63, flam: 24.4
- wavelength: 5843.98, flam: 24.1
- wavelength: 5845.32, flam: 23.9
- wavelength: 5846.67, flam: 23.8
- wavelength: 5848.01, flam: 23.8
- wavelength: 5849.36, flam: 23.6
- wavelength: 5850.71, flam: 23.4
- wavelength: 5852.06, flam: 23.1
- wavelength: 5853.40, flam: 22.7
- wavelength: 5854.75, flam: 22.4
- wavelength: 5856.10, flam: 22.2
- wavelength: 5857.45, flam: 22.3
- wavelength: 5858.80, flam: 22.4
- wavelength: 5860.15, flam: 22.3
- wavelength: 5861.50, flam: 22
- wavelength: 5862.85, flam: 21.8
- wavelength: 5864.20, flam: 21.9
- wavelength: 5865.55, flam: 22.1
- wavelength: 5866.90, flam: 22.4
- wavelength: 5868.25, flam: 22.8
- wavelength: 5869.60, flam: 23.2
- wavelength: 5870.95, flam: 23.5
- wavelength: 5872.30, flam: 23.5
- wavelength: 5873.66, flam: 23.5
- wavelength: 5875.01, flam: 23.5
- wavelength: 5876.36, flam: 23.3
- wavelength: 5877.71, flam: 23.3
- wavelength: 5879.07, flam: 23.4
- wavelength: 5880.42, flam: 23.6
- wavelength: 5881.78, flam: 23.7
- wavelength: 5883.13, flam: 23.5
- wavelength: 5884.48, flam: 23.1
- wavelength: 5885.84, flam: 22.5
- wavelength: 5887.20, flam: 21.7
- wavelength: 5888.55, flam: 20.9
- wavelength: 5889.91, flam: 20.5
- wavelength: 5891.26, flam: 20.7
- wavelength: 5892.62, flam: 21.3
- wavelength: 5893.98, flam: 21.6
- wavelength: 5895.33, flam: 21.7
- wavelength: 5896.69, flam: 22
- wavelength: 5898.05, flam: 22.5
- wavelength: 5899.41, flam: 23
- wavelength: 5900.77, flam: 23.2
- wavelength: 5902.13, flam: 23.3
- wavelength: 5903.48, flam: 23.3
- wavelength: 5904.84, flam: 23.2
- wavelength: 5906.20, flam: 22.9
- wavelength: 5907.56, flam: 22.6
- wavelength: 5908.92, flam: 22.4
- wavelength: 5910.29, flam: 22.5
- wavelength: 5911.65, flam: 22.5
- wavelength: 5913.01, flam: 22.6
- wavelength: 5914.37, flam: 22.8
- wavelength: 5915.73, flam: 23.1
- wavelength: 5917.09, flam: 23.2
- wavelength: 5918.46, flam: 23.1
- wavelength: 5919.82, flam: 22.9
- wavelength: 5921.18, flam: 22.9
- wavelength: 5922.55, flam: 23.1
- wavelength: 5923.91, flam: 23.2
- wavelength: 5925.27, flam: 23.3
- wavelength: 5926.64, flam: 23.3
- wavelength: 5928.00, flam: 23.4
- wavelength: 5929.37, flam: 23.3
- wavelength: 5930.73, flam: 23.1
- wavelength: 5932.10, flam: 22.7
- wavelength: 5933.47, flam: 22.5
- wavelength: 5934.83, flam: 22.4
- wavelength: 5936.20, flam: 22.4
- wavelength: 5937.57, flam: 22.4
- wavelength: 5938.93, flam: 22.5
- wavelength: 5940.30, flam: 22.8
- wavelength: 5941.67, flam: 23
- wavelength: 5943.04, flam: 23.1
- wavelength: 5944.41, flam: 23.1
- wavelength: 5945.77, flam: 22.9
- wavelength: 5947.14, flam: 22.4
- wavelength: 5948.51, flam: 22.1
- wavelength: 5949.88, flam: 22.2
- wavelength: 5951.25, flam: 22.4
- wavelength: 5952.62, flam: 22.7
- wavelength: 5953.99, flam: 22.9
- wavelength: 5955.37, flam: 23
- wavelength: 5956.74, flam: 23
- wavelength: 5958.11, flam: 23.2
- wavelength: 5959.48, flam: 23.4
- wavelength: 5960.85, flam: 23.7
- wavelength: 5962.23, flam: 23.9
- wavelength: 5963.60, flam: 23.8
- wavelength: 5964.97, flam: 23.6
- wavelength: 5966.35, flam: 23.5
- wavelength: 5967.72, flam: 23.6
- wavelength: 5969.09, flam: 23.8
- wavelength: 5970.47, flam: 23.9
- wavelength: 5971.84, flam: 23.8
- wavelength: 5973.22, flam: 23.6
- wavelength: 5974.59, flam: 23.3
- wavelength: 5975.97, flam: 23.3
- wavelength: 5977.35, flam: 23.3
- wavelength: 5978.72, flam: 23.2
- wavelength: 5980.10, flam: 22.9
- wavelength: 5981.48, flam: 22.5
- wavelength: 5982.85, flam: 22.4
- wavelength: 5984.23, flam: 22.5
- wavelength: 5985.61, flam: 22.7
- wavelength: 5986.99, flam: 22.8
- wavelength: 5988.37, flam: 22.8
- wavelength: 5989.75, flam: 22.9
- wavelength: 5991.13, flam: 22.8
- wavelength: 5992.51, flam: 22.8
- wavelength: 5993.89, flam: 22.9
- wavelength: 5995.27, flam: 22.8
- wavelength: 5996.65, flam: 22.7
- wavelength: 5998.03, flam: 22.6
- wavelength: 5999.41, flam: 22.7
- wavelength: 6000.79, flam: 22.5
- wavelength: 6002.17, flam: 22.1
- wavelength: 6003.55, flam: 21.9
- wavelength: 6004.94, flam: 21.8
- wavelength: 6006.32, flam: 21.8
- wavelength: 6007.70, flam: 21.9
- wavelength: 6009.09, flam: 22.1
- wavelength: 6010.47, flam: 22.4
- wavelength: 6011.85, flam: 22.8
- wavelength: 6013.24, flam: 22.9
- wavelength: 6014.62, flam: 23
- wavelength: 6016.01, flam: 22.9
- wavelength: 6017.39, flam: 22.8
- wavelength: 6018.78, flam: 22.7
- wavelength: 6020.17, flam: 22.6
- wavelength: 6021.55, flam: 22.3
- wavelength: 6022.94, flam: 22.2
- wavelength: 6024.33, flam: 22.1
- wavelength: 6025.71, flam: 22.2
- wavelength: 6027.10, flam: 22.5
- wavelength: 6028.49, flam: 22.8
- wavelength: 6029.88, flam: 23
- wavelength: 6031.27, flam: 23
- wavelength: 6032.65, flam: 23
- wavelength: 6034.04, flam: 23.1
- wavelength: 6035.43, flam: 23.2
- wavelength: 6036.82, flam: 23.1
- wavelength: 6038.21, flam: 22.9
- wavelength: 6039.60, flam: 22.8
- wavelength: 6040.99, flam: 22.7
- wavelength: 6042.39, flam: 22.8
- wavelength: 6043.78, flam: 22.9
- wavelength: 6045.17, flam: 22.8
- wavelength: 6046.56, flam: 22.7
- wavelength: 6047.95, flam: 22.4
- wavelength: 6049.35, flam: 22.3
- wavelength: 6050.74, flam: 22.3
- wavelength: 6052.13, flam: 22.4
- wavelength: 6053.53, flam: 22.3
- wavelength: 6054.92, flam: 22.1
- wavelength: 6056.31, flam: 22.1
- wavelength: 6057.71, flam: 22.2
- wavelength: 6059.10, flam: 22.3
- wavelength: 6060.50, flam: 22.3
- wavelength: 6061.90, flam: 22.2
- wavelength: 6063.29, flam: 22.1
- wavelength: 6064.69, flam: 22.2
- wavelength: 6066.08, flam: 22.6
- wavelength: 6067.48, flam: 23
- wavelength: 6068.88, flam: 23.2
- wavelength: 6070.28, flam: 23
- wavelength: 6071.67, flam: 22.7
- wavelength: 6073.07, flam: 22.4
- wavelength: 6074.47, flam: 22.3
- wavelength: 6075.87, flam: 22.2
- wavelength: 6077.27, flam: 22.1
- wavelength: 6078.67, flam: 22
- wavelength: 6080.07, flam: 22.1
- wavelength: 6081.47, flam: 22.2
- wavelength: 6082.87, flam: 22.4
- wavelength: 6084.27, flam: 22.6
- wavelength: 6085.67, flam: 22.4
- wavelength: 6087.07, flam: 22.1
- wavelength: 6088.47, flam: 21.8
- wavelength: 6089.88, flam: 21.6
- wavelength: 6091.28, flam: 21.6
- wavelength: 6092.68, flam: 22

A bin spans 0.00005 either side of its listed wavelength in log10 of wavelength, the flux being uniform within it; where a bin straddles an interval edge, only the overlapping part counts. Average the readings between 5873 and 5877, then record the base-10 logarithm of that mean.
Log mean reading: 1.37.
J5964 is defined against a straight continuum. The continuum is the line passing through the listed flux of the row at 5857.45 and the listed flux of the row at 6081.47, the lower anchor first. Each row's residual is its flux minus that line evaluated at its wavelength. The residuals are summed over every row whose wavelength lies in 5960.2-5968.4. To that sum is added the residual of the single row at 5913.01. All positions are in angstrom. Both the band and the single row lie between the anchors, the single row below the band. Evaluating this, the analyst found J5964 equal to 8.91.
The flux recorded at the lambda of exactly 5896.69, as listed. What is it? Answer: 22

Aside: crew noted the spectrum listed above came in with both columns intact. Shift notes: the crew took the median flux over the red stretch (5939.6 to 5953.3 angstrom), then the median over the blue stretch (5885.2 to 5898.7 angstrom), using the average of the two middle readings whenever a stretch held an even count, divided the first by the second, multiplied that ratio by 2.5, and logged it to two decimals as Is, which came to 2.63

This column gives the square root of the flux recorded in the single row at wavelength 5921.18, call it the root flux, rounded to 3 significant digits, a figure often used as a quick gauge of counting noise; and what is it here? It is 4.79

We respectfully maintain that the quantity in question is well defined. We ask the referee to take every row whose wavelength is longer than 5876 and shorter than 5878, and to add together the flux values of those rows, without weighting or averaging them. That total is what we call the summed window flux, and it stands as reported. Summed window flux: 46.6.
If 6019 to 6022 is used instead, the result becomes 44.9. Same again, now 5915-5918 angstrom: 46.3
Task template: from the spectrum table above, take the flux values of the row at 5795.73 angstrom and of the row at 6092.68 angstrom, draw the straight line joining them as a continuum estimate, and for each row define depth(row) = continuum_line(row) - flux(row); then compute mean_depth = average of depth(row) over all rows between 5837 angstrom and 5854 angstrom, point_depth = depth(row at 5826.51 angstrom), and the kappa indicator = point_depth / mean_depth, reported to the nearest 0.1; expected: 3.0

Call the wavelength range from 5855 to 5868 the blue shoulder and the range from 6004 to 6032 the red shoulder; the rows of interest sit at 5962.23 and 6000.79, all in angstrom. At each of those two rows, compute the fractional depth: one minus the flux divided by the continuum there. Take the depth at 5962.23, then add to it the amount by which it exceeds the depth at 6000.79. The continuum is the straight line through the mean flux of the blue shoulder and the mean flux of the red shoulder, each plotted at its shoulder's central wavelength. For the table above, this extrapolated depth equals -0.13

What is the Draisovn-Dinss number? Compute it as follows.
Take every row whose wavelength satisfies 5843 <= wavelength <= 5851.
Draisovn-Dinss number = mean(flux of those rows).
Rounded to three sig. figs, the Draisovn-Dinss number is 23.8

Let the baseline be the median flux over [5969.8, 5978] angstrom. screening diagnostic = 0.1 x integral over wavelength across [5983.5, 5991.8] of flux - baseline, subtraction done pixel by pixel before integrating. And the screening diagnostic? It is -0.58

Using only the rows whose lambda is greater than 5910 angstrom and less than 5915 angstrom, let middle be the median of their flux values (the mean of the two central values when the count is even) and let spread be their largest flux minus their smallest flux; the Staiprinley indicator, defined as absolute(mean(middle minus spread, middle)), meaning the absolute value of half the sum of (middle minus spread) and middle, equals 22.4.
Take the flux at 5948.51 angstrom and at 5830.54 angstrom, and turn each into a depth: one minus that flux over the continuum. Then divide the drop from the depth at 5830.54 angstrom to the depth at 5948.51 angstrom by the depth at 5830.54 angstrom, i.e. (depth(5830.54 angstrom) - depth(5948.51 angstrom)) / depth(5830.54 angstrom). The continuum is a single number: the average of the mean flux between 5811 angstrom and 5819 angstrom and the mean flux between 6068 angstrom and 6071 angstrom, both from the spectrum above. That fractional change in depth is 1.4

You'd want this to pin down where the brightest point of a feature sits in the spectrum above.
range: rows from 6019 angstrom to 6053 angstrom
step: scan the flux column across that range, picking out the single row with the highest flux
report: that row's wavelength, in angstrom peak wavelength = 6035.43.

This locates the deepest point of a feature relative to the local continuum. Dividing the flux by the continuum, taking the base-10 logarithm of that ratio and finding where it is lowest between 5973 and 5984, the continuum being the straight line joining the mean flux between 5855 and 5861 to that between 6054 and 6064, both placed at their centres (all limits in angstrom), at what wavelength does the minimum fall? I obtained 5982.85 angstrom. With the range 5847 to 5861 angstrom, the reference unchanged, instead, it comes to 5856.10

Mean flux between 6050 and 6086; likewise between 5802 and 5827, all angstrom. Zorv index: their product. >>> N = 532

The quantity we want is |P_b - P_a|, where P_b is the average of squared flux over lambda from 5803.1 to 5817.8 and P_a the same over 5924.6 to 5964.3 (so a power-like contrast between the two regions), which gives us 18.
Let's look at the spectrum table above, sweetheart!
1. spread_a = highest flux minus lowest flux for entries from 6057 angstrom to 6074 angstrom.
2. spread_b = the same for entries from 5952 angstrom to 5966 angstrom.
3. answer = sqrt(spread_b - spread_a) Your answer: 0.32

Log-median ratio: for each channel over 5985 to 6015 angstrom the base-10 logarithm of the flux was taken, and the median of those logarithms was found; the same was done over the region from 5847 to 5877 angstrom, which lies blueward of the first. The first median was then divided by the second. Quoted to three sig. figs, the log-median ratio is 0.999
